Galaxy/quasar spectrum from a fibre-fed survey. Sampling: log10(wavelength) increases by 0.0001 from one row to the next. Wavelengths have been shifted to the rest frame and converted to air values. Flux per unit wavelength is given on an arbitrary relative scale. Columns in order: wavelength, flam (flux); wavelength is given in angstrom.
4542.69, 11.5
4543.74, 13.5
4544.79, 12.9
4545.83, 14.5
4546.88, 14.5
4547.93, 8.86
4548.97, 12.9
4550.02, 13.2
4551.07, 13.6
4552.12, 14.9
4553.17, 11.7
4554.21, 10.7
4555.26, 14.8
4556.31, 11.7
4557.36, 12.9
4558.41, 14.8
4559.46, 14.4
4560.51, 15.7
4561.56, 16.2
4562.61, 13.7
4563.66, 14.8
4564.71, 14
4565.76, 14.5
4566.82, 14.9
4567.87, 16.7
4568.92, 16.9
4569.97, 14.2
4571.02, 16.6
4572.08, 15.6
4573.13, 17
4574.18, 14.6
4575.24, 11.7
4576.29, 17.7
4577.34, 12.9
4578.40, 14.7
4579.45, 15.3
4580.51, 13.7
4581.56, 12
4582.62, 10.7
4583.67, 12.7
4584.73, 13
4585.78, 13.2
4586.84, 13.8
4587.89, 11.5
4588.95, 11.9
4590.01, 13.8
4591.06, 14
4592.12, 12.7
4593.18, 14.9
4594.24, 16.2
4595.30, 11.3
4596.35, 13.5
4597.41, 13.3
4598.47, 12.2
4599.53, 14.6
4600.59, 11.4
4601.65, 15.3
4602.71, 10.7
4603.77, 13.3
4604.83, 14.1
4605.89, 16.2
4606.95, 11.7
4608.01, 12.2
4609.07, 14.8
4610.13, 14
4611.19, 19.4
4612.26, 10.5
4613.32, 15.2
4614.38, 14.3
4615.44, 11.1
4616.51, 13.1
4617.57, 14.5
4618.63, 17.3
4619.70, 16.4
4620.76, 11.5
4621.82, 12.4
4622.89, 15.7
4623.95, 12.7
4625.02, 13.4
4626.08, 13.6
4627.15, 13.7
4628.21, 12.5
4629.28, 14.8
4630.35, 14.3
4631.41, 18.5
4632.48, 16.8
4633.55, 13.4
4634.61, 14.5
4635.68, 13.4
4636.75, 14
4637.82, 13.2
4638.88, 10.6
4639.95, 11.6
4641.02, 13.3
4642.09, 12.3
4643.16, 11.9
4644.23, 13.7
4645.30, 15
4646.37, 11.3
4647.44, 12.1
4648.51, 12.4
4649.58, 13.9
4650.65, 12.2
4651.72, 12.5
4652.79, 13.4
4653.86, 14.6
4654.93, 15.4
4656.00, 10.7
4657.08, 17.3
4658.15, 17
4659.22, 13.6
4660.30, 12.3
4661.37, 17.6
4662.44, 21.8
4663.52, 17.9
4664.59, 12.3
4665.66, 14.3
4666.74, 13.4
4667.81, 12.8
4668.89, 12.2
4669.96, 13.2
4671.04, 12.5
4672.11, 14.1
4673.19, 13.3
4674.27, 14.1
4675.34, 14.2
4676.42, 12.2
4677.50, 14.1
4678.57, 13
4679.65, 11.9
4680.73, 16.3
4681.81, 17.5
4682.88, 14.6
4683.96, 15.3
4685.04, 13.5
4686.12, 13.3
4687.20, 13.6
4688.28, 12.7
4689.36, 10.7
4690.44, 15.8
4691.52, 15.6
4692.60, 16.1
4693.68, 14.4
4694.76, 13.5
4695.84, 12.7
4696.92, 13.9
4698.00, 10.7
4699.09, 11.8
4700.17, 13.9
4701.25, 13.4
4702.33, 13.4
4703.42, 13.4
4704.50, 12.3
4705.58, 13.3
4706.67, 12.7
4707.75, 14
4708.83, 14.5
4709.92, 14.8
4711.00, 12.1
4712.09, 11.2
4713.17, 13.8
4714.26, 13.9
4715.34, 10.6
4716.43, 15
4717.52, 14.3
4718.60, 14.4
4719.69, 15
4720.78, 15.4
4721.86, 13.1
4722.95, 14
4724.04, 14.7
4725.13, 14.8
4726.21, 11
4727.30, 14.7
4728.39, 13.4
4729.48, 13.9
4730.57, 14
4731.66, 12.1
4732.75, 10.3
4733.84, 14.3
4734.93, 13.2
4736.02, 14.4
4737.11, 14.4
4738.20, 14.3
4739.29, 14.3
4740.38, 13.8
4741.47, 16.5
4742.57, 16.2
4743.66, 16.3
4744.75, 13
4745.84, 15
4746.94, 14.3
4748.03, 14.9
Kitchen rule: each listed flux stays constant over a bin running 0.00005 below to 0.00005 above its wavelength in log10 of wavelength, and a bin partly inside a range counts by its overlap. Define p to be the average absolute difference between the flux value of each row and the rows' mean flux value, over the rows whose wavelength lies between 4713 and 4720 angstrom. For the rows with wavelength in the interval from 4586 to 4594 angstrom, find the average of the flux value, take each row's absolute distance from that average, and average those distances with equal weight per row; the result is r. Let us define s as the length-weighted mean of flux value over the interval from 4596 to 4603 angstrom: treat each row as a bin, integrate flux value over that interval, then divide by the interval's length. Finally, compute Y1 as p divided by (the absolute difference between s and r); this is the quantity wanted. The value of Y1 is 0.079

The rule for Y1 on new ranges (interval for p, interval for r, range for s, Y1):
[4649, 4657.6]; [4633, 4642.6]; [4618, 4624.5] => 0.116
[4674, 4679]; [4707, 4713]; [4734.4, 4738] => 0.058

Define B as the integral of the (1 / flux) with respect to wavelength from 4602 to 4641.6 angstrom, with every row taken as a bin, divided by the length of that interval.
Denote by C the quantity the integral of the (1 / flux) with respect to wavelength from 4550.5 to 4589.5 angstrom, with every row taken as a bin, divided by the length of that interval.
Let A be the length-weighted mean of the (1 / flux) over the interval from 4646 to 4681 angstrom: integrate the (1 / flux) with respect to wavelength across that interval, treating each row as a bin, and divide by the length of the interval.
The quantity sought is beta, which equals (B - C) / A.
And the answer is 0.02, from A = 0.0734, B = 0.0737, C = 0.0724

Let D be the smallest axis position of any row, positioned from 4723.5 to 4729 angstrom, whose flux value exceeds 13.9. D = 4724.04 angstrom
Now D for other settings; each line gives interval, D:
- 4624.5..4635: 4629.28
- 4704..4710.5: 4707.75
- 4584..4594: 4591.06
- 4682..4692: 4682.88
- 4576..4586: 4576.29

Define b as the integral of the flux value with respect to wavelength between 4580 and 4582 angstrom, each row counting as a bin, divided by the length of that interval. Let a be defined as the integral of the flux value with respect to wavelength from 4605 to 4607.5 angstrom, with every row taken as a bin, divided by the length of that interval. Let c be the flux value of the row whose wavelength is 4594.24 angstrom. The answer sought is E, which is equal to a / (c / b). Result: 11.1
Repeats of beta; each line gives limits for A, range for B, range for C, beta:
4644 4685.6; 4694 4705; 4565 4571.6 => 0.18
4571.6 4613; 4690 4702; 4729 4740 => -0.01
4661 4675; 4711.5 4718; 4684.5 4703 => 0.03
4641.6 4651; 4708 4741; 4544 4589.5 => 0.01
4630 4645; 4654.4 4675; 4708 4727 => -0.04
